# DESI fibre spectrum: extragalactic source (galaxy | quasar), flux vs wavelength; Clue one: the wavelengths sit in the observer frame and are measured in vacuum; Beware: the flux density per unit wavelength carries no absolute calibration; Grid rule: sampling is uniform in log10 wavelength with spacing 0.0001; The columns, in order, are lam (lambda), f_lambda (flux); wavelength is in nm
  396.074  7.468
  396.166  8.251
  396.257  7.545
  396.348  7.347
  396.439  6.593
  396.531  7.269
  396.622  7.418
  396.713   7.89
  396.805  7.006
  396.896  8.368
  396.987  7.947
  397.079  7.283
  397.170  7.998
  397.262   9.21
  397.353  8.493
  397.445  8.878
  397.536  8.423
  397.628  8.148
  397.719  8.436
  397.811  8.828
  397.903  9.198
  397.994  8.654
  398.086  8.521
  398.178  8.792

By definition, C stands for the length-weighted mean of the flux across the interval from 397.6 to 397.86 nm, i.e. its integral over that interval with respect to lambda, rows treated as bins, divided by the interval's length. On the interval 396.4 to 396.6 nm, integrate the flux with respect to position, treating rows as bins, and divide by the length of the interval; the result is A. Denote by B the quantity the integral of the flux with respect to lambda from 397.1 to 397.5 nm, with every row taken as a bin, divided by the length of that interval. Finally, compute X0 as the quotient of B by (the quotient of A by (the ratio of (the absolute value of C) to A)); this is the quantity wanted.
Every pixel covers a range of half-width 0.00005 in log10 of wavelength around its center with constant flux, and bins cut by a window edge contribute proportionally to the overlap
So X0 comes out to 1.5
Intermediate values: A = 6.99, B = 8.56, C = 8.49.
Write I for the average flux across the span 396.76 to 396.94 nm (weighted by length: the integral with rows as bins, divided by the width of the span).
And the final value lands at 7.70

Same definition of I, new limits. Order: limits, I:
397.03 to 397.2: 7.61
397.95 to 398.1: 8.58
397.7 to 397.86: 8.63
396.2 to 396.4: 7.49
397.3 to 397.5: 8.72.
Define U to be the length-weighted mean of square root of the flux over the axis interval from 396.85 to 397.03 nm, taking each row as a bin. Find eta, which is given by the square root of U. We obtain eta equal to 1.69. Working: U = 2.87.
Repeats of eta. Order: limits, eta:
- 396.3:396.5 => 1.63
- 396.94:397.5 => 1.70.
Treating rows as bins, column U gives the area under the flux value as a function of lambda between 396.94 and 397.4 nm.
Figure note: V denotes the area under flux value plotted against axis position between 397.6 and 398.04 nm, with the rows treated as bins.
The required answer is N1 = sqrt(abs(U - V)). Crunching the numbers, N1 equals 0.23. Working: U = 3.76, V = 3.82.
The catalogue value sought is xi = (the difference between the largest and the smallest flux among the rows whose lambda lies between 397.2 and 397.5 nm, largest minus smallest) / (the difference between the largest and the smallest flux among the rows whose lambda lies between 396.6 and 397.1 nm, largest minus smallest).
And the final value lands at 0.53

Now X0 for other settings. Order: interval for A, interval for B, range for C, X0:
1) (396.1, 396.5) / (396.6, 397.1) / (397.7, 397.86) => 1.2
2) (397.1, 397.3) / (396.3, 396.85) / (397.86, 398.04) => 0.9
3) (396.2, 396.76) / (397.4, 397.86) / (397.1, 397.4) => 1.3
